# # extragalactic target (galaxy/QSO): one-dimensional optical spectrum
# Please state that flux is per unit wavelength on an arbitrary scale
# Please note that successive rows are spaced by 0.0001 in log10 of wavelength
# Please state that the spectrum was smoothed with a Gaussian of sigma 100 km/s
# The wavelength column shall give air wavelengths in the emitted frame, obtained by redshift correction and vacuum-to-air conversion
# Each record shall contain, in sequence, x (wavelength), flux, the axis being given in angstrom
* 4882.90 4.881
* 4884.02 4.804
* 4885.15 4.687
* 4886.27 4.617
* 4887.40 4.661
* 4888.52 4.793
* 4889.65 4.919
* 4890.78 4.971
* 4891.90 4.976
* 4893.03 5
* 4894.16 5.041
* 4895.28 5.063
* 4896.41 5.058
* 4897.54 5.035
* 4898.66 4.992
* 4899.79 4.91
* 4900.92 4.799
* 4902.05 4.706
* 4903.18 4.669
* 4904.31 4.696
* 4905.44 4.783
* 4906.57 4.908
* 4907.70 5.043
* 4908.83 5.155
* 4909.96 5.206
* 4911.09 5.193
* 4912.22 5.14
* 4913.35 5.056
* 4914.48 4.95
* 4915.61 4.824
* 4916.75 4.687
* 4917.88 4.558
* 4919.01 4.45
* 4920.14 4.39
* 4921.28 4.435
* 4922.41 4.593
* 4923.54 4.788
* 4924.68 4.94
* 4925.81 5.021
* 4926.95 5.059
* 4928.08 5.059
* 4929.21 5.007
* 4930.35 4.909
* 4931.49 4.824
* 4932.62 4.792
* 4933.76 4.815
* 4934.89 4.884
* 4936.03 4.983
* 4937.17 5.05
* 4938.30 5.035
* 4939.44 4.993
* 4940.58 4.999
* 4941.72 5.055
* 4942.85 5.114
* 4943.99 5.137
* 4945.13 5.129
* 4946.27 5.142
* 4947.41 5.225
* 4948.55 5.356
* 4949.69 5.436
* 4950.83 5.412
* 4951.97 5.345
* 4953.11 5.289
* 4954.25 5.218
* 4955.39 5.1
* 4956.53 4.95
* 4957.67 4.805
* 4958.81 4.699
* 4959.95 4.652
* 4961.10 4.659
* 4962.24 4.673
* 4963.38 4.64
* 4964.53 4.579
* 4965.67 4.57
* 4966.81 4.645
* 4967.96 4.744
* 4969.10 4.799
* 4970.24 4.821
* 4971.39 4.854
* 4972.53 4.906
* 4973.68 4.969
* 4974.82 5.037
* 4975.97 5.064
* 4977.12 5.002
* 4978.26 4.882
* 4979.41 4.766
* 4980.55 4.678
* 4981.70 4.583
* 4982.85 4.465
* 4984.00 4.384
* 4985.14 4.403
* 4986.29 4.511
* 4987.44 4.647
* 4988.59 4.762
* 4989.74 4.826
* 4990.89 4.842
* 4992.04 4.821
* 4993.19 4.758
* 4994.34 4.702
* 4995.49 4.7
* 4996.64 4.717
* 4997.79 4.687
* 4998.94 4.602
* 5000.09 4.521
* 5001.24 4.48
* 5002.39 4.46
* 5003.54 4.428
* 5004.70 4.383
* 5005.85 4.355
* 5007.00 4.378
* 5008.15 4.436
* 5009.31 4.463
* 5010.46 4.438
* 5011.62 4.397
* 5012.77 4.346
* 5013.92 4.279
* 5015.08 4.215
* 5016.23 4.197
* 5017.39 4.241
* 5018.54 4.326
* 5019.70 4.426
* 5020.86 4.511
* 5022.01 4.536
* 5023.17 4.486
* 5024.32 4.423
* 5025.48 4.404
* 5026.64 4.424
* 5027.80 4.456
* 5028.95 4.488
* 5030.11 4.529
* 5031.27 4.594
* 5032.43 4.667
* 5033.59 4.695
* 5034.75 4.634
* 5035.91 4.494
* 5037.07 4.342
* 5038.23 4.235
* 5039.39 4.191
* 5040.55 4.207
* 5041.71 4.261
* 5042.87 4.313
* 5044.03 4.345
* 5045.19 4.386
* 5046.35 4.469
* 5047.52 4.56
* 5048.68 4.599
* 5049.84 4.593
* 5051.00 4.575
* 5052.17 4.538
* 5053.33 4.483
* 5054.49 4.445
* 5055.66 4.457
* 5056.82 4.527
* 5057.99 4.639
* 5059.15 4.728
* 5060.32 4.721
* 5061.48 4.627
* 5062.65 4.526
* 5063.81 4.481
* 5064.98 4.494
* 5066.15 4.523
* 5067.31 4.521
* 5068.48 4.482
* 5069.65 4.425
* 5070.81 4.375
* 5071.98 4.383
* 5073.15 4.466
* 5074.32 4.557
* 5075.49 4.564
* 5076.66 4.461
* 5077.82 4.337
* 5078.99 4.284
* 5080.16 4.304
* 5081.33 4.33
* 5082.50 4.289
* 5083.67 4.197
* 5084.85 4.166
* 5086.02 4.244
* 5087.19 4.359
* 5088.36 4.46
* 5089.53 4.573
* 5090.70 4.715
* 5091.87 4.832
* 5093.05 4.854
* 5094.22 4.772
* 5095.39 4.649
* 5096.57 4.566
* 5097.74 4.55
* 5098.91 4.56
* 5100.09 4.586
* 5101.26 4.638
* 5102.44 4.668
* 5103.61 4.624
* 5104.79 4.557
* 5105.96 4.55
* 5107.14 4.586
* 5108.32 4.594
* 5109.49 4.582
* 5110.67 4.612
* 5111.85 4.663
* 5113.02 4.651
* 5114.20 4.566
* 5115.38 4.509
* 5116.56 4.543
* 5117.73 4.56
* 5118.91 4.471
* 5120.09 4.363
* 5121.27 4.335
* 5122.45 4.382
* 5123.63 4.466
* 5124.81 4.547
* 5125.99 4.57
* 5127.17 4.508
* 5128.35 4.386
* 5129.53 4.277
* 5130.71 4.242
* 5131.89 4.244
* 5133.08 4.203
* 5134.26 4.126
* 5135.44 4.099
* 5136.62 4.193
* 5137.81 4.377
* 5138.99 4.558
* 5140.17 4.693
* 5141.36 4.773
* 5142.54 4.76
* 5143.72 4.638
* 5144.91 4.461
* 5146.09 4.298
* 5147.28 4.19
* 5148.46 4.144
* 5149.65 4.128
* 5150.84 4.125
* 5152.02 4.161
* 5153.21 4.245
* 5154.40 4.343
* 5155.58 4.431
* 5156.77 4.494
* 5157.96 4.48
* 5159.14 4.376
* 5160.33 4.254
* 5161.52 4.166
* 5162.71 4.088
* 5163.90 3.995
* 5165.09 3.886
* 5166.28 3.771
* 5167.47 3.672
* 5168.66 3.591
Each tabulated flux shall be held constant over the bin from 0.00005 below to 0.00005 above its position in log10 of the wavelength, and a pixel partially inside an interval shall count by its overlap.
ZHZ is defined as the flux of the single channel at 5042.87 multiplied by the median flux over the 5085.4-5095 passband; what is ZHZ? 20.0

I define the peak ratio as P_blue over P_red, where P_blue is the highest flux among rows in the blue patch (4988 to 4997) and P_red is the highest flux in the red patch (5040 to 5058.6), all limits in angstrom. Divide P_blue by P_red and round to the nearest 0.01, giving 1.04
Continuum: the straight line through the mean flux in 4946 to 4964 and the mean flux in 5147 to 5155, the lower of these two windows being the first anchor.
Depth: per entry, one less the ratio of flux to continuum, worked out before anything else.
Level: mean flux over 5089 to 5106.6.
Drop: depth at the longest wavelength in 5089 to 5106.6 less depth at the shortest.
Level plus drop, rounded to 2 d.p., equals 4.63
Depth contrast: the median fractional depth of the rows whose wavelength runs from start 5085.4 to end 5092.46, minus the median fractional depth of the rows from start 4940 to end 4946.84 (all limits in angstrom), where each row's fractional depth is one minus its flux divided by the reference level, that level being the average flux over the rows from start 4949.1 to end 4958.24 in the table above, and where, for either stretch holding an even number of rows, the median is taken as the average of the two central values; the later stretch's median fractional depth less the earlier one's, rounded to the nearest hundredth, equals 0.12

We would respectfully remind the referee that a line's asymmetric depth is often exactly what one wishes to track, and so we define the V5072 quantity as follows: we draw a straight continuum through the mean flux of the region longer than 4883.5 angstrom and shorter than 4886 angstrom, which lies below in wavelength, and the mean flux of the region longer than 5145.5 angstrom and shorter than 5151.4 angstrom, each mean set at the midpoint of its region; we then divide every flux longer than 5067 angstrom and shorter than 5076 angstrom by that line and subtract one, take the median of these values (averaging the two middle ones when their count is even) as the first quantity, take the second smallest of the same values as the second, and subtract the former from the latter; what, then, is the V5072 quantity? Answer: -0.020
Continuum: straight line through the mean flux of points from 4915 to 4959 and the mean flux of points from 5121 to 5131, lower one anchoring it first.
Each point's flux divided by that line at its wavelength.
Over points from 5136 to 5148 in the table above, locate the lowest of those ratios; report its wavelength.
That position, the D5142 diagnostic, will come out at 5136.62 angstrom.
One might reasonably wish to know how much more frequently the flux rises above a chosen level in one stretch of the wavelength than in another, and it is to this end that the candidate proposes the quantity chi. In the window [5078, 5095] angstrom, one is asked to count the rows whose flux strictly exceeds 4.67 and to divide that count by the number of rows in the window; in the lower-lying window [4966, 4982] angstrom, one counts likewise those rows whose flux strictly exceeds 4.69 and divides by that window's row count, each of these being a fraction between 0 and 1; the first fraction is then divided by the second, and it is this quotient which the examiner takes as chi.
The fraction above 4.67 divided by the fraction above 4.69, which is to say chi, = 0.36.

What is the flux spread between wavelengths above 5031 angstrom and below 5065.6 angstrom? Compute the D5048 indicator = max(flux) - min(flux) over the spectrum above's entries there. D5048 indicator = 0.5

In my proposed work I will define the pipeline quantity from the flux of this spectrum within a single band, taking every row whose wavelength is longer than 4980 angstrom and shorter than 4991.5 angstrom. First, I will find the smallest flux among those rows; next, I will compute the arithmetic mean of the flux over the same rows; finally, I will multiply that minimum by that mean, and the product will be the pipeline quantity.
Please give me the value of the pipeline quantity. 20.2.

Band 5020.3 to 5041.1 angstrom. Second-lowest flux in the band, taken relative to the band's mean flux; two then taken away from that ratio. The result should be -1.06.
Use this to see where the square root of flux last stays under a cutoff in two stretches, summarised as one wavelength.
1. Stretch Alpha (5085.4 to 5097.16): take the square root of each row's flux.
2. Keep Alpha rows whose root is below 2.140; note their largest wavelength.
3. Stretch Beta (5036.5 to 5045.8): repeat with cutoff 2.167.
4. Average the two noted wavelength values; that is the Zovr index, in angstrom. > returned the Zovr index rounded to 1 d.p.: 5070.9 angstrom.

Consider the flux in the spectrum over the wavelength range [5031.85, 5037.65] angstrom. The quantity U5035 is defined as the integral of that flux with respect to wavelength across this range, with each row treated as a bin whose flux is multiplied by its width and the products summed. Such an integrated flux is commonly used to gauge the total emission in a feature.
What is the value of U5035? 26.5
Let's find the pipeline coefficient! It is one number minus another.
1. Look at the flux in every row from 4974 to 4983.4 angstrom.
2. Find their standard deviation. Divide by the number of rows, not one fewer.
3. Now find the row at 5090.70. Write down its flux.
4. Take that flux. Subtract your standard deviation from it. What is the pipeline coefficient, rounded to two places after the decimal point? 4.51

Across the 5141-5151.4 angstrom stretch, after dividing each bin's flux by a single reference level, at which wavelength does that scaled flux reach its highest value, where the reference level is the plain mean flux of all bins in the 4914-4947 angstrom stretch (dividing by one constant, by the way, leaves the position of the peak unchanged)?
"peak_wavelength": 5141.36 angstrom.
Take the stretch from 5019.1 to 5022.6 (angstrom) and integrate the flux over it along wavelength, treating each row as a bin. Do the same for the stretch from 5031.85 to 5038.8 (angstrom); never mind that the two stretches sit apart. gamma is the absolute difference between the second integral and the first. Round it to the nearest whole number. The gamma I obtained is 16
